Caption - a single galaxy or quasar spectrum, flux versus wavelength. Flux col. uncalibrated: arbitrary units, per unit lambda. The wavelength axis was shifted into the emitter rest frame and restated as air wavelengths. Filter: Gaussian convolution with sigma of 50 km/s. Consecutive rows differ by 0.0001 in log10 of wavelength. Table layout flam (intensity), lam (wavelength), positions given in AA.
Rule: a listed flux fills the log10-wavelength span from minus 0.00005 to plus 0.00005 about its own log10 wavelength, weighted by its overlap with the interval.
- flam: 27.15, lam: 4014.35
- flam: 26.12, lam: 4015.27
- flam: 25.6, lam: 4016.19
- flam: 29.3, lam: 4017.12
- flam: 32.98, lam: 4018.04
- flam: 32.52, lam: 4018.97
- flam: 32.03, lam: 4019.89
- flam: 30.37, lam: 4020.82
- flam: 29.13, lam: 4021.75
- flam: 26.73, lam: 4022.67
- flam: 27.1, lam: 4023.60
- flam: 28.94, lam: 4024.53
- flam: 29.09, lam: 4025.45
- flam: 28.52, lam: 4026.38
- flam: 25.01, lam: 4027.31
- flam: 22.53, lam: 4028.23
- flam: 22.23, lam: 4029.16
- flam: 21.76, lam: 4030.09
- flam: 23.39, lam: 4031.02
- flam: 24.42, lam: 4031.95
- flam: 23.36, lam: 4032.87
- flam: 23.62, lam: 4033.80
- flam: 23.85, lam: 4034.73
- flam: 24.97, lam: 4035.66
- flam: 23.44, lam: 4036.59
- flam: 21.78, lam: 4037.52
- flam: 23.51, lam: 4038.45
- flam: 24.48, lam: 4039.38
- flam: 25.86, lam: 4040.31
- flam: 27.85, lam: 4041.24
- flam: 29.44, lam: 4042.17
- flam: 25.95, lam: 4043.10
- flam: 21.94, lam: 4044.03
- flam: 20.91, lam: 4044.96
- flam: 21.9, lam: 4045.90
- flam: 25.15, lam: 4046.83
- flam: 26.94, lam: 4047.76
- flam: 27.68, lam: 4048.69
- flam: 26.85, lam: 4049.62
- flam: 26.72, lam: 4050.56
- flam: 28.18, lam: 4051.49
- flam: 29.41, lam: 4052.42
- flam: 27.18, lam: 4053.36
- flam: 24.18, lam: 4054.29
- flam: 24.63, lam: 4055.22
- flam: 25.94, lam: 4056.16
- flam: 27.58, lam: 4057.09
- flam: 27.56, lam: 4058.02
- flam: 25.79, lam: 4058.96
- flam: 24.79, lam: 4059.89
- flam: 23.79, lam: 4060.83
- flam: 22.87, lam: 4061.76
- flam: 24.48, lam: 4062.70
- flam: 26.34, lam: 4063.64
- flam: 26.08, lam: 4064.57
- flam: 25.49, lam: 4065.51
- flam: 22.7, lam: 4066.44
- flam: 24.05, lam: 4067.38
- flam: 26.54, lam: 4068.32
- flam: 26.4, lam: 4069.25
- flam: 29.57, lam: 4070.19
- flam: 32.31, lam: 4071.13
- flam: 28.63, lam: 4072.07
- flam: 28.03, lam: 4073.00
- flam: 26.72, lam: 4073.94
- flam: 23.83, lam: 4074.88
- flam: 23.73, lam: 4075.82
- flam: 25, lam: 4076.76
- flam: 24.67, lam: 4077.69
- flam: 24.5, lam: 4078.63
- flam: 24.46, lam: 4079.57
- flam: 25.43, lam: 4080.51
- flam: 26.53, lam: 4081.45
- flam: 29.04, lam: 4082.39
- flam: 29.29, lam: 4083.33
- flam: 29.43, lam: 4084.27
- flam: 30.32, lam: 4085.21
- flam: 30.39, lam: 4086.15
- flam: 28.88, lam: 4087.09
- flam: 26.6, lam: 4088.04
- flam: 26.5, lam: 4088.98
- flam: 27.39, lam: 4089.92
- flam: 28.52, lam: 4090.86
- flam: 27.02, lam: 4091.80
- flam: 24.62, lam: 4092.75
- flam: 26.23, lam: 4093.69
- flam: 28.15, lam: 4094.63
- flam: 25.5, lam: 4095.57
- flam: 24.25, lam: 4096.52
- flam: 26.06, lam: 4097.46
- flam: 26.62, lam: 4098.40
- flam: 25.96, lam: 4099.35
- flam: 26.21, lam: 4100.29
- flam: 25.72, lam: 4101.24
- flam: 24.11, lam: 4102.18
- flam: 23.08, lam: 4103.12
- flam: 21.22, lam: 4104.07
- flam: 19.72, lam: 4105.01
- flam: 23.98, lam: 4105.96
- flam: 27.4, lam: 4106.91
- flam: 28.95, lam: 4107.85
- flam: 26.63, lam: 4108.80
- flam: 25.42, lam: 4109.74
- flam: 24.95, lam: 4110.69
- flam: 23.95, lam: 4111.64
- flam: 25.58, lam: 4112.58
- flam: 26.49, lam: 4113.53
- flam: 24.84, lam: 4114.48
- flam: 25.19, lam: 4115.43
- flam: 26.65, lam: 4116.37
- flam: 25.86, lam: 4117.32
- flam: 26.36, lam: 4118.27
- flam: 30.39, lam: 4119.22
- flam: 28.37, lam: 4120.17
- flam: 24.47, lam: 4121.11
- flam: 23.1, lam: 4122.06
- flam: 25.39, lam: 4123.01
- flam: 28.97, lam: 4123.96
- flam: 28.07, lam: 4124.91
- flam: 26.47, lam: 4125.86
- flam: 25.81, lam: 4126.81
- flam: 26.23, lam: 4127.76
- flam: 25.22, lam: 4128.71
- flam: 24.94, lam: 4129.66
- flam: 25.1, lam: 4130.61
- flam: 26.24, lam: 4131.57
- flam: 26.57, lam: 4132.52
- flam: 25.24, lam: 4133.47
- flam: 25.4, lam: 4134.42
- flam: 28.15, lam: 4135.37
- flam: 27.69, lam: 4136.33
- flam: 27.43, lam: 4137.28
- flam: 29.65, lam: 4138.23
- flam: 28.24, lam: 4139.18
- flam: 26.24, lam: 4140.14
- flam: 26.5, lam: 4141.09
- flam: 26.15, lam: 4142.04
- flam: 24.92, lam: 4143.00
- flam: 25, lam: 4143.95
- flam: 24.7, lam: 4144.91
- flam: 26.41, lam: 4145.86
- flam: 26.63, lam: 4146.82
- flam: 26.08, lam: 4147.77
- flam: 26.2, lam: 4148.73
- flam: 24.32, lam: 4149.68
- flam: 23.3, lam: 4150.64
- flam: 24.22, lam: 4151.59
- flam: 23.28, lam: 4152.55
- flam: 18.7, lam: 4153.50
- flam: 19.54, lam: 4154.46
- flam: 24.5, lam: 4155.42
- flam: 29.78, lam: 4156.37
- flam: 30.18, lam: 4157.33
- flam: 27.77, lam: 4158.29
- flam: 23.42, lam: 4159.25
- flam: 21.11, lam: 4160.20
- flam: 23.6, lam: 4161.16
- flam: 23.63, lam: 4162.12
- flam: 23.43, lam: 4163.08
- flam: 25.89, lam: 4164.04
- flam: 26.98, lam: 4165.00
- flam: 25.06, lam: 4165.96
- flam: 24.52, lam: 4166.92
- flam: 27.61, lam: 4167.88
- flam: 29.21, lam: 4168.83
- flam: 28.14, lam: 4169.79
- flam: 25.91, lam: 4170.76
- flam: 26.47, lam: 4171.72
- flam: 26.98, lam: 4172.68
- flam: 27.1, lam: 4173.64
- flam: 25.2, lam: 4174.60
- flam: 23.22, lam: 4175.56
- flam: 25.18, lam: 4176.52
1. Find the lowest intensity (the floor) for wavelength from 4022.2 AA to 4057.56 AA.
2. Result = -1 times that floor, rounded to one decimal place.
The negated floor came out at -20.9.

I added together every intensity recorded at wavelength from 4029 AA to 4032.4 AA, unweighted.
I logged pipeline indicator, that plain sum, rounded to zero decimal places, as 92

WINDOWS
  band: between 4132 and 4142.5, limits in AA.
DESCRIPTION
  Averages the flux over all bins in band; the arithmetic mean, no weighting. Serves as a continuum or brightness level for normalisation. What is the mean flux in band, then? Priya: 27.0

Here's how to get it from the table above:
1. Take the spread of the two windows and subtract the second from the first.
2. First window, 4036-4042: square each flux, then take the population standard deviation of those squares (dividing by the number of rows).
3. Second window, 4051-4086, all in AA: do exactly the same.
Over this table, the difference -26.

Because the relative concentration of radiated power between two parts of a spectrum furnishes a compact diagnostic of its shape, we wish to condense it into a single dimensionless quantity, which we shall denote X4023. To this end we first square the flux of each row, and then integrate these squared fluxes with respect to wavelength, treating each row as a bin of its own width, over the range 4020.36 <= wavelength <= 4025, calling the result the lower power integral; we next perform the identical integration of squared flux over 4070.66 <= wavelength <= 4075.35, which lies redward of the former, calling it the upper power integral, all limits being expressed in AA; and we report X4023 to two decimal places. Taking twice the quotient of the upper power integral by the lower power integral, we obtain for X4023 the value 1.96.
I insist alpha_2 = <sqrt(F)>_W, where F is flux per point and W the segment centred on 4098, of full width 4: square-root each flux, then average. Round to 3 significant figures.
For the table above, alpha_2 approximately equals 5.07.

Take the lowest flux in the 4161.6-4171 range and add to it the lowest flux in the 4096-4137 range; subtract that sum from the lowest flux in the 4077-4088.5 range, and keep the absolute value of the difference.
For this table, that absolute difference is 19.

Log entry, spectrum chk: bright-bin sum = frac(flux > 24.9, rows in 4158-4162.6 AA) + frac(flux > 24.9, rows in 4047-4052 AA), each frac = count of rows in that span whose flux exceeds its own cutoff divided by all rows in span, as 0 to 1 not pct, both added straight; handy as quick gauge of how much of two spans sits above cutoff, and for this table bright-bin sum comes 1.20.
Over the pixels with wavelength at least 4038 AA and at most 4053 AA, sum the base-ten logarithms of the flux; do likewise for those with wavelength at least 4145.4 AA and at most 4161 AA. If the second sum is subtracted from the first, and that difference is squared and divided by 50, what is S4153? 0.0021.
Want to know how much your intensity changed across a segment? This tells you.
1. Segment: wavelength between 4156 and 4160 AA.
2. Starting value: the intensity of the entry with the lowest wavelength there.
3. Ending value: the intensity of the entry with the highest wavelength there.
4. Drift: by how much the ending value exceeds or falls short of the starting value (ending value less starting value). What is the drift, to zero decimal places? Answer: -6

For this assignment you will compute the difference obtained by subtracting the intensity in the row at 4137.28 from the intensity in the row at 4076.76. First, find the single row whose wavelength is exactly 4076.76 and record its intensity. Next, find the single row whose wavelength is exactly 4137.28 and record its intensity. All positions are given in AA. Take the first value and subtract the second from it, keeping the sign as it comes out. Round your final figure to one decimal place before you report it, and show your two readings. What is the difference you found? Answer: -2.4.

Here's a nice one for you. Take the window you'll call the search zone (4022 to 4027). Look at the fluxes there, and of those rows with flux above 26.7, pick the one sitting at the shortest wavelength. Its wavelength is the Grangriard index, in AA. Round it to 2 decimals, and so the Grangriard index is 4022.67 AA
